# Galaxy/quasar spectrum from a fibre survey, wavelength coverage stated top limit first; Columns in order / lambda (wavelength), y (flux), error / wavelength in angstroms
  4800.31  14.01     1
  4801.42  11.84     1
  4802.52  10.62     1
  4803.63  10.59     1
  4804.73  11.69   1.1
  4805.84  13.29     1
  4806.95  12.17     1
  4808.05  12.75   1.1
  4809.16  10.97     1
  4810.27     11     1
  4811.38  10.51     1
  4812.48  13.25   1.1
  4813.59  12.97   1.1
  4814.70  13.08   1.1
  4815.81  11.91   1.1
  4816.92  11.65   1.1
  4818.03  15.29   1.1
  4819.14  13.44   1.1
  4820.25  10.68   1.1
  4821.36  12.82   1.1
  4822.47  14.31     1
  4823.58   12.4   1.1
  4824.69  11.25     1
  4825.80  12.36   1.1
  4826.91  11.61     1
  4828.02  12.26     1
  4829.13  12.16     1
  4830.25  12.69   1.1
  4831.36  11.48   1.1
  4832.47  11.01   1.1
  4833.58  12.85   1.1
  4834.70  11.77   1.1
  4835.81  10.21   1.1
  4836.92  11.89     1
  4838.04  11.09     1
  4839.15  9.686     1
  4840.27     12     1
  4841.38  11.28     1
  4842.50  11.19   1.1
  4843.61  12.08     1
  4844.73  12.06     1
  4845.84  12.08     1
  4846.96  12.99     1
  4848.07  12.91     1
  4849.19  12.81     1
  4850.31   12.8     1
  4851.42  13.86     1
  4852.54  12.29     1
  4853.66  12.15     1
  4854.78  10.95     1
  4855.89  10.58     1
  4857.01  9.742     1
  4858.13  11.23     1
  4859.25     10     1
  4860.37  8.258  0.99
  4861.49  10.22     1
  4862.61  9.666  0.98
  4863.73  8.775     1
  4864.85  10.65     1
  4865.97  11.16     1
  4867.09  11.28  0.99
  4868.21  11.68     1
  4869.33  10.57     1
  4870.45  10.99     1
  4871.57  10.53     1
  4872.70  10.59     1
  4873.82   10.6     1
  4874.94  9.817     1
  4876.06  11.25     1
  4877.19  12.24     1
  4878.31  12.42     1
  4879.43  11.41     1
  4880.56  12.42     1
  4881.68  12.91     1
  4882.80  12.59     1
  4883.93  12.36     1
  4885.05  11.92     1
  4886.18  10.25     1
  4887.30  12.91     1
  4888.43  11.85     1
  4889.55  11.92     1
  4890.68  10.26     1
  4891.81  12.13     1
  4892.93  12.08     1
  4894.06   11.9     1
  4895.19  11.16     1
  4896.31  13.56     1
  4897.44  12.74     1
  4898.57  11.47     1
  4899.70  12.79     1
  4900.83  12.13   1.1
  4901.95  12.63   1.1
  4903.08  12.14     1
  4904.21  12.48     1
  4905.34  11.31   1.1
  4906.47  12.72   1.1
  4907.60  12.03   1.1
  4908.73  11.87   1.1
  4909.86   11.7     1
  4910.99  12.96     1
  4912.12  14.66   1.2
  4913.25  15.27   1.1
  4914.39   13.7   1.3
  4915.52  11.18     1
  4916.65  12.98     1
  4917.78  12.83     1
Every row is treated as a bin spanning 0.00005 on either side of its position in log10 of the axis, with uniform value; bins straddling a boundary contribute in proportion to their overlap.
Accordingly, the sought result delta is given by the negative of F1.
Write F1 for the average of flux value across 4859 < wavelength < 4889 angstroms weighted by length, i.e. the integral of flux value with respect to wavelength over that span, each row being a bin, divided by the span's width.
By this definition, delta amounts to -11.1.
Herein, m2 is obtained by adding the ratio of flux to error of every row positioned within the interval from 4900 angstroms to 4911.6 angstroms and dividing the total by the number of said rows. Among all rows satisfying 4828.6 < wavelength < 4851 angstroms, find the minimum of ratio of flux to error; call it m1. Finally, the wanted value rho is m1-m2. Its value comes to -2.3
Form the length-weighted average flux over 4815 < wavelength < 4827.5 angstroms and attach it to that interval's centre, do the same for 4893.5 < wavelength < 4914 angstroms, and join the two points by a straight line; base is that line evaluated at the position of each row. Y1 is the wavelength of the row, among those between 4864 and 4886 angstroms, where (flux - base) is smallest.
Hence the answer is 4874.94 angstroms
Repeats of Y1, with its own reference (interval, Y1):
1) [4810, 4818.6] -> 4811.38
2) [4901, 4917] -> 4915.52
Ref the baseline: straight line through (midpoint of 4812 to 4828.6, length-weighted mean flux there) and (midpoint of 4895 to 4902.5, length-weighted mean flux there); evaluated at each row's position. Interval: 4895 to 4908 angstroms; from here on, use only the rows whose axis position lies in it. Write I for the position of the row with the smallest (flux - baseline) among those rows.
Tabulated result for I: 4895.19 angstroms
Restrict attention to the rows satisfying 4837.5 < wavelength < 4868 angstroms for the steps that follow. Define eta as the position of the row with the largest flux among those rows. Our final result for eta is 4851.42 angstroms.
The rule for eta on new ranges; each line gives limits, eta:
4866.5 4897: 4896.31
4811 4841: 4818.03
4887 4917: 4913.25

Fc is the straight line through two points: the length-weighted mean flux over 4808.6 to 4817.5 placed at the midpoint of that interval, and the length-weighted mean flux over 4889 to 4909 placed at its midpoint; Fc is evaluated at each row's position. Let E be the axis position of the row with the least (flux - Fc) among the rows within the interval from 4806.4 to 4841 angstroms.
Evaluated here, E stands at 4839.15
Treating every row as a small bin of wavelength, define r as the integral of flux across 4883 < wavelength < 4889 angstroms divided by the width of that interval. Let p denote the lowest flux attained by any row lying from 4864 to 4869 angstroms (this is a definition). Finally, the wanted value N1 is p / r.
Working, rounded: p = 10.65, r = 11.9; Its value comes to 0.89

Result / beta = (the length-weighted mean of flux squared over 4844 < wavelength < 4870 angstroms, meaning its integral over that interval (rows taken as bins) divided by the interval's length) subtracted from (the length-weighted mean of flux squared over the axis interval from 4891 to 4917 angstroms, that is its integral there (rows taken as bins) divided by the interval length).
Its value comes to 28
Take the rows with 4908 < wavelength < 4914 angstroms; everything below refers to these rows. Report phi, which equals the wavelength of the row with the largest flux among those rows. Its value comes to 4913.25 angstroms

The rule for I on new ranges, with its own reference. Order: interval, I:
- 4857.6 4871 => 4860.37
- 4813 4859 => 4839.15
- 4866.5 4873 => 4871.57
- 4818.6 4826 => 4820.25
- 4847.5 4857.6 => 4857.01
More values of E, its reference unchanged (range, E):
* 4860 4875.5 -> 4860.37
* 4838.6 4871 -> 4860.37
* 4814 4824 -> 4820.25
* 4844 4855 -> 4854.78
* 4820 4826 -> 4820.25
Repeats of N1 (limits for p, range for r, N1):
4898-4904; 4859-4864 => 1.22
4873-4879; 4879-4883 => 0.80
